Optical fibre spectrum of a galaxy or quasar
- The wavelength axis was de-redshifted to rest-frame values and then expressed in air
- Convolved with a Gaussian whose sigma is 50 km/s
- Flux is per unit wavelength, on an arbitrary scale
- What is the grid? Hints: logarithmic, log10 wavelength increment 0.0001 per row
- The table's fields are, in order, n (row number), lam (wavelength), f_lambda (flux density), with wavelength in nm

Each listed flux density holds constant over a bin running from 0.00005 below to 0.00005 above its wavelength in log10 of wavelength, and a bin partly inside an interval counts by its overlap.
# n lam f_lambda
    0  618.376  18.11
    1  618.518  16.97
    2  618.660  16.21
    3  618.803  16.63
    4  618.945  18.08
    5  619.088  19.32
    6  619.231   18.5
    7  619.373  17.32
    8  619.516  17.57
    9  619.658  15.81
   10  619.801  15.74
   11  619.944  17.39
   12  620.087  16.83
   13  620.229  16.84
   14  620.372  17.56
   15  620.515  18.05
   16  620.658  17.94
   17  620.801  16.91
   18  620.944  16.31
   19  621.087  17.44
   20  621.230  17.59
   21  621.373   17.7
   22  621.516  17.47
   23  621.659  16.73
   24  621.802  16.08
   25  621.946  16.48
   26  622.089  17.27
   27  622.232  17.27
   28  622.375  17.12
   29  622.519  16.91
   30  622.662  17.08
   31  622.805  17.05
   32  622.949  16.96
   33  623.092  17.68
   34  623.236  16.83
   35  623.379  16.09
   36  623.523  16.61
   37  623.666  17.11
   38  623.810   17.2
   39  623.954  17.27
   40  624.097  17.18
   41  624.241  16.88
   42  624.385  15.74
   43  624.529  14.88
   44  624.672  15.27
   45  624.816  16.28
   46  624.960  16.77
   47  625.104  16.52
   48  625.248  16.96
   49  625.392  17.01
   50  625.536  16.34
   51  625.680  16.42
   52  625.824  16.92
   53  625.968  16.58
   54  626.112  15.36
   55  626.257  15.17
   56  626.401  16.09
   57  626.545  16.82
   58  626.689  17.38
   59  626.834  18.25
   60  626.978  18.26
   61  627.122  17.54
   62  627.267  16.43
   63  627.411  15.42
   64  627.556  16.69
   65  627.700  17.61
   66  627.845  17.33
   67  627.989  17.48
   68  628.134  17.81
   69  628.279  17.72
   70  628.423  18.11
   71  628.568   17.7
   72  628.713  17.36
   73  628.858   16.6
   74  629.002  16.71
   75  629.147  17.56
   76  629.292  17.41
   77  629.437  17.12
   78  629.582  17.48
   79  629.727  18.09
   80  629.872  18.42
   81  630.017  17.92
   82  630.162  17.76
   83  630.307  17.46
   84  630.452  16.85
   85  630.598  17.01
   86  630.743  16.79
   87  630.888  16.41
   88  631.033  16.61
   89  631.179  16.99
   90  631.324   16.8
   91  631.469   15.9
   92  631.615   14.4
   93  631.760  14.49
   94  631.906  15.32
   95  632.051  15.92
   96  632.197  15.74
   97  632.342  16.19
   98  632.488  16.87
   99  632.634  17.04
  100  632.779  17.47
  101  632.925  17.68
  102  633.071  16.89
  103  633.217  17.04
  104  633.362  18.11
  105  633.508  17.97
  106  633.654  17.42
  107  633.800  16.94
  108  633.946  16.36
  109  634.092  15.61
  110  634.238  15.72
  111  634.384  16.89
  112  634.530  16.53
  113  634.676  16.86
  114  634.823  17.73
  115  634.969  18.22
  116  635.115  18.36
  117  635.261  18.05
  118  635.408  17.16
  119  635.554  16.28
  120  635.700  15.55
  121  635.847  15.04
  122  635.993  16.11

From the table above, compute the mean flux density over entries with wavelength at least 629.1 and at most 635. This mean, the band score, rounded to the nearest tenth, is 16.9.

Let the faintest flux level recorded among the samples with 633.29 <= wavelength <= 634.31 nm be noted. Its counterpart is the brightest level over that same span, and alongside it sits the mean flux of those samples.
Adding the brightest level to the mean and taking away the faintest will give 19.4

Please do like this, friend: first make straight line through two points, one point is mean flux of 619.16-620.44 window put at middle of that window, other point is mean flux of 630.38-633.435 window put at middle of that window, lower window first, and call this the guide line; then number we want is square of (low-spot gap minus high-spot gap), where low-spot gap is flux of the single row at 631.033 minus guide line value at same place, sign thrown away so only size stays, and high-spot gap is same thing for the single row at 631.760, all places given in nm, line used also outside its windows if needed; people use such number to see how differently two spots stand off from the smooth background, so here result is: 3.8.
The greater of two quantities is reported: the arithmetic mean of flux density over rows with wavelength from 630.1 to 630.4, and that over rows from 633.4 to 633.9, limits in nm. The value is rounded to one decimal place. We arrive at 17.6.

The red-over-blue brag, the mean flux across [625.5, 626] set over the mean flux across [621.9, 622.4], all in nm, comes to 0.97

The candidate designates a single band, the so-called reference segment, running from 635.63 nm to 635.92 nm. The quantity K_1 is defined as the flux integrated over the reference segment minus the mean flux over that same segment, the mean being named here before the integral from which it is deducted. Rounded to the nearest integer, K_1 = -11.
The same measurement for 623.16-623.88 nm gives -5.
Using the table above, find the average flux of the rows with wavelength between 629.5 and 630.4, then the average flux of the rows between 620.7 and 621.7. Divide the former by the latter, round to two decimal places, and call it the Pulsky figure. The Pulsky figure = 1.04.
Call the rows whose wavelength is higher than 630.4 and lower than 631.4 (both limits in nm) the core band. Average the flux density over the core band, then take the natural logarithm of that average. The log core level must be 2.82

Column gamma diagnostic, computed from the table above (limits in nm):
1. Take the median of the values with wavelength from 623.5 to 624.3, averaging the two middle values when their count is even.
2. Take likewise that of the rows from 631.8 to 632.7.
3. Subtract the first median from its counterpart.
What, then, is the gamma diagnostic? -1.1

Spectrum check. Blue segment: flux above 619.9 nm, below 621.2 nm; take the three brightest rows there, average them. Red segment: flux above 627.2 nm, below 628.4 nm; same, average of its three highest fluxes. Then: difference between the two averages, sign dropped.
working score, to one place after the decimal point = 0.1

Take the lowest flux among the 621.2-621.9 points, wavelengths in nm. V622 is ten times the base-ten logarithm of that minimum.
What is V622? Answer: 12.1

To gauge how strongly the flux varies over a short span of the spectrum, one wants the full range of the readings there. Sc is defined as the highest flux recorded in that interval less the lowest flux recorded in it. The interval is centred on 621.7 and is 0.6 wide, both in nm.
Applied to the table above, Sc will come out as 1.4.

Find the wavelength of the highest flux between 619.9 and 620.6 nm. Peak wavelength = 620.515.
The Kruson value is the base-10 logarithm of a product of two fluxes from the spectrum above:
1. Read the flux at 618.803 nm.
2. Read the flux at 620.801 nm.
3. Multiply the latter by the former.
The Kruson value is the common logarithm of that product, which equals 2.45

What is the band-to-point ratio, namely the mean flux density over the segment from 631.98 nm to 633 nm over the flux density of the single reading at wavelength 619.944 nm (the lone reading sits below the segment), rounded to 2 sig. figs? 0.96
